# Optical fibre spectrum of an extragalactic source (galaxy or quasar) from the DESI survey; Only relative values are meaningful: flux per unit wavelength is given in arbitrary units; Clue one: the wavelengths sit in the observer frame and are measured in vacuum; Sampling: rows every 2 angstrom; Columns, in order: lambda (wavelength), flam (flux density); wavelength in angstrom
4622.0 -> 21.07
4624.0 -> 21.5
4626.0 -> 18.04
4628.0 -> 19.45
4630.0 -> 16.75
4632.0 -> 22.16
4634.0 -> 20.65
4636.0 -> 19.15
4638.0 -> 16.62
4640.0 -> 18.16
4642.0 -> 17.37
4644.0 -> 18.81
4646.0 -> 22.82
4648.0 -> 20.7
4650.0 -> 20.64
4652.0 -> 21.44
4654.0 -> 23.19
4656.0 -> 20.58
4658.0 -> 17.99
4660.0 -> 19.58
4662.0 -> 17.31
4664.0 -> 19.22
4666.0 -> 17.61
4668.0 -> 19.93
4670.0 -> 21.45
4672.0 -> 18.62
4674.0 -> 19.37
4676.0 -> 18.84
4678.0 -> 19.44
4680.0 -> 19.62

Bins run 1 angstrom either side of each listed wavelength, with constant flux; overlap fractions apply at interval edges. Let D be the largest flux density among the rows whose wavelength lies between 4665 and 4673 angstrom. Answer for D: 21.45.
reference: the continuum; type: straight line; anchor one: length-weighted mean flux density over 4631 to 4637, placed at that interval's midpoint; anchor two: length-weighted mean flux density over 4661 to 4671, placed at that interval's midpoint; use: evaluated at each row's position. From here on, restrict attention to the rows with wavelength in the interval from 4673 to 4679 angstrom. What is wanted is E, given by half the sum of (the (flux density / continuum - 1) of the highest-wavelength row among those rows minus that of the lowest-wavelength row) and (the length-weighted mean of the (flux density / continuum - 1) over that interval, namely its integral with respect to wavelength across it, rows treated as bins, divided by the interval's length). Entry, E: 0.02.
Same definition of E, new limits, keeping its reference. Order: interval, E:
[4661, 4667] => -0.02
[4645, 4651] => -0.01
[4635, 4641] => -0.08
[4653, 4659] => -0.10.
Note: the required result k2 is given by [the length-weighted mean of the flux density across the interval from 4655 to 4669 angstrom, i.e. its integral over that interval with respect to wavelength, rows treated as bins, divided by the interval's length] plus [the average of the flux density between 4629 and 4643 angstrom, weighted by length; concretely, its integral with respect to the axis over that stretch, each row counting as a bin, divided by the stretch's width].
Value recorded 37.6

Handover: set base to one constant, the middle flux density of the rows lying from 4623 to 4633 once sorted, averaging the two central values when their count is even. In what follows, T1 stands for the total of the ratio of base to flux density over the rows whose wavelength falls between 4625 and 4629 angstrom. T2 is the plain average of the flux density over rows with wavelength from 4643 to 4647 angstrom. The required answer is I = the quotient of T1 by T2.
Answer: 0.100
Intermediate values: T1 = 2.08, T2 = 20.8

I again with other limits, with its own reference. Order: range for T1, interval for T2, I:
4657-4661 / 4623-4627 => 0.105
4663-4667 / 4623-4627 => 0.107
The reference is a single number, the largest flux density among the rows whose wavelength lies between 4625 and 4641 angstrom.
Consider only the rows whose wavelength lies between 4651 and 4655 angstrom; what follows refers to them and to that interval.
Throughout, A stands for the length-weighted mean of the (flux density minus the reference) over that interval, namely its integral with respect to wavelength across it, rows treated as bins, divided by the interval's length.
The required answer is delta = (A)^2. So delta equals 0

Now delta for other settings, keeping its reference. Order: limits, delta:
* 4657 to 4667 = 15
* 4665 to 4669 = 11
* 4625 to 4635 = 8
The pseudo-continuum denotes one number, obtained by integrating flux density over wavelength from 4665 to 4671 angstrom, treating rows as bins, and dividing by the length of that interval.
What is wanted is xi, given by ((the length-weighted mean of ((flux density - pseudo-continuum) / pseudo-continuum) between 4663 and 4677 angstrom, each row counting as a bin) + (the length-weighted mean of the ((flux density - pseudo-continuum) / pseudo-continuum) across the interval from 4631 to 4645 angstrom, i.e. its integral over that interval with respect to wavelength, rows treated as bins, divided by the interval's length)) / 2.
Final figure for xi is -0.027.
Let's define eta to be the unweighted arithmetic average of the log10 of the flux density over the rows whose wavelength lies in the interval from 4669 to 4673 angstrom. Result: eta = 1.30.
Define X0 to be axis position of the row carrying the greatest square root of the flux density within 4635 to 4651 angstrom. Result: 4646.0 angstrom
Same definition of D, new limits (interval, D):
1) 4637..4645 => 18.81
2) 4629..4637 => 22.16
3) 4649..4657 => 23.19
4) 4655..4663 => 20.58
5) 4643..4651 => 22.82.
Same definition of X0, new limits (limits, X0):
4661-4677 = 4670.0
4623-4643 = 4632.0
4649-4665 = 4654.0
